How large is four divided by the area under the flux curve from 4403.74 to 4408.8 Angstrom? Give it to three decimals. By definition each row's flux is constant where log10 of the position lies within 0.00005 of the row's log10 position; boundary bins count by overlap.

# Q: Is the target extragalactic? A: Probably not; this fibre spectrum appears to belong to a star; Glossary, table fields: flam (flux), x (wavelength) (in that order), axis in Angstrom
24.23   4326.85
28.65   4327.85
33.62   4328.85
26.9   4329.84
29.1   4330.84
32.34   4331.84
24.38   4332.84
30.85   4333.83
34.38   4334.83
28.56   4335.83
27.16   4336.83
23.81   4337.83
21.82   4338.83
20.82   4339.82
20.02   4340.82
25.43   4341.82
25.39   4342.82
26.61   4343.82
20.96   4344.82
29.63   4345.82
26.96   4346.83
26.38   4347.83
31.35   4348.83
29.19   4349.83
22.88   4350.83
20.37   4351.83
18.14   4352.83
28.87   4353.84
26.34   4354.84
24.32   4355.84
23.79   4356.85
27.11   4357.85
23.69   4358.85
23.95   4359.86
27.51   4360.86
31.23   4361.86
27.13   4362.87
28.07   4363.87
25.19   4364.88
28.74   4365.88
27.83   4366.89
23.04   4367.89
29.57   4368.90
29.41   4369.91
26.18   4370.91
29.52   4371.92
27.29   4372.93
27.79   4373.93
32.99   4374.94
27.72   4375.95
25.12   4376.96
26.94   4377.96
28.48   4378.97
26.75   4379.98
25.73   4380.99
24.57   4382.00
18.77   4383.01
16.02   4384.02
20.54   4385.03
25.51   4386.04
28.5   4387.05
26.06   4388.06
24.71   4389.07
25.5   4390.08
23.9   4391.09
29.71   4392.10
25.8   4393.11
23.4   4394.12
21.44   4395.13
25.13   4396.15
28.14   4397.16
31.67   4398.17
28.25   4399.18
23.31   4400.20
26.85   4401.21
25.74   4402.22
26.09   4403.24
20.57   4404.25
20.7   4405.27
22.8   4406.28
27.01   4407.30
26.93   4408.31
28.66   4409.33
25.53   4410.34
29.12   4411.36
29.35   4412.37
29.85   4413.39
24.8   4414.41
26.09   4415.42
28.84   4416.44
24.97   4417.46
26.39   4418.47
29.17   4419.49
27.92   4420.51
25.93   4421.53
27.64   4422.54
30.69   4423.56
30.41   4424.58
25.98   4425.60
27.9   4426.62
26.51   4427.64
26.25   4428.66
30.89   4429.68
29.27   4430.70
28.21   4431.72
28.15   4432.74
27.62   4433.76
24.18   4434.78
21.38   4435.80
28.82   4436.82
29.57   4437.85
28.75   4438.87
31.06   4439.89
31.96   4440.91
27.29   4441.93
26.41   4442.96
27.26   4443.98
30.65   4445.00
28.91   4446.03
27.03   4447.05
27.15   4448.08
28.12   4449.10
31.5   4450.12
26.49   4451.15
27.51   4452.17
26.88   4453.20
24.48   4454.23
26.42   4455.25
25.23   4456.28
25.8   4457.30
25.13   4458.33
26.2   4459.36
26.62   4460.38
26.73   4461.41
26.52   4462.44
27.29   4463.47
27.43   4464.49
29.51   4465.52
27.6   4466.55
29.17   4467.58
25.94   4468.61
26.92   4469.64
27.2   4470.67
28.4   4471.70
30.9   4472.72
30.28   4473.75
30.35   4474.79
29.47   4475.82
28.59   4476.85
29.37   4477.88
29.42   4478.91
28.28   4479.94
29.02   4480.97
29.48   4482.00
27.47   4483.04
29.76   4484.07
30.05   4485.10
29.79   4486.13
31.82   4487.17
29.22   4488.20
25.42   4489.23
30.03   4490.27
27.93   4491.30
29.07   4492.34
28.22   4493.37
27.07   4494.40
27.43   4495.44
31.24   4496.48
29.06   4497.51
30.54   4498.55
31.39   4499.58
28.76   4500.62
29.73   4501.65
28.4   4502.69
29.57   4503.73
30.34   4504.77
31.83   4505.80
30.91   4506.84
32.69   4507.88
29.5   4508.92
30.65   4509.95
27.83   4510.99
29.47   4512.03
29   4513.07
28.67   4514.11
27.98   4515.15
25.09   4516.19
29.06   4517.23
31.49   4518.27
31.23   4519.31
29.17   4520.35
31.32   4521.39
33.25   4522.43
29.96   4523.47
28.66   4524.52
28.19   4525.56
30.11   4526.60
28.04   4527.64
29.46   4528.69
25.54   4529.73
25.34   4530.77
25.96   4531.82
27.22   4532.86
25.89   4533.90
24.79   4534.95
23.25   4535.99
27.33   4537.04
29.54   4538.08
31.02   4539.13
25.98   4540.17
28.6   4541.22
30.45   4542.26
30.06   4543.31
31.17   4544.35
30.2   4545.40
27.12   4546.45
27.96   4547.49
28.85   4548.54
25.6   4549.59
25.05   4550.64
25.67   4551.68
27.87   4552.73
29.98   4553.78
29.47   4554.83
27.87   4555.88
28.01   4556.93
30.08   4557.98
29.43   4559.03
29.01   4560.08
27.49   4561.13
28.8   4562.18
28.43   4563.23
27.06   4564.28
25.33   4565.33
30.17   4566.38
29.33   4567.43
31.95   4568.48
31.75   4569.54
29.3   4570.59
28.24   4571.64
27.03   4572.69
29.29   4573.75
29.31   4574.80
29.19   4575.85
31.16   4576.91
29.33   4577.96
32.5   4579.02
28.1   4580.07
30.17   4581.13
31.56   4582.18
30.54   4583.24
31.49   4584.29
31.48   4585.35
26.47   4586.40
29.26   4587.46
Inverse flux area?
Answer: 0.033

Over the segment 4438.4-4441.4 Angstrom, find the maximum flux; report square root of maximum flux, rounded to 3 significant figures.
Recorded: 5.65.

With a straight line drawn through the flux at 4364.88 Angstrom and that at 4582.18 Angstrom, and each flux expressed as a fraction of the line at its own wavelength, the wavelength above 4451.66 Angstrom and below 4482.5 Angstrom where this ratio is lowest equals 4454.23 Angstrom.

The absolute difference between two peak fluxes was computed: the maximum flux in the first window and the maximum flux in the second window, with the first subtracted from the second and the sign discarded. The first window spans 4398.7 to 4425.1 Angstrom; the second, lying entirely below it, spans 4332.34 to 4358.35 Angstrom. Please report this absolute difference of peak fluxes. 3.69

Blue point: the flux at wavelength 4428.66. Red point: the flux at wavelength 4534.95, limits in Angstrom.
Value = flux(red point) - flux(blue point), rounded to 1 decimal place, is -1.5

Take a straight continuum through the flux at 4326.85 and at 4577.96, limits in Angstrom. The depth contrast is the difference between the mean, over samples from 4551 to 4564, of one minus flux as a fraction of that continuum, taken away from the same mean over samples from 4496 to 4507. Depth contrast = -0.10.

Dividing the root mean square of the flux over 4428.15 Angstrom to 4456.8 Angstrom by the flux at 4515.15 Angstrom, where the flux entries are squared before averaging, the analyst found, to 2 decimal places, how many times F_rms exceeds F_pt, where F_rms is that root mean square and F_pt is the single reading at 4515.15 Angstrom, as 1.00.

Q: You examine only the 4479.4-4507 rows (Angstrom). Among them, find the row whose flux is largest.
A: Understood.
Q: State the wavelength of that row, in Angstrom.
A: 4505.80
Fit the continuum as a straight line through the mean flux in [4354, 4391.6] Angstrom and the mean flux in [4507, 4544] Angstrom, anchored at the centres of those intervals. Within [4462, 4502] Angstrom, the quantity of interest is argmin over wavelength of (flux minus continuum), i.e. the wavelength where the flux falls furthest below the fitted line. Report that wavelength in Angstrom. 4489.23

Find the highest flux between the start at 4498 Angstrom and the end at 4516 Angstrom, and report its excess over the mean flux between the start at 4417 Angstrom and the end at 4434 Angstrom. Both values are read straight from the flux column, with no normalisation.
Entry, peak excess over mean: 4.8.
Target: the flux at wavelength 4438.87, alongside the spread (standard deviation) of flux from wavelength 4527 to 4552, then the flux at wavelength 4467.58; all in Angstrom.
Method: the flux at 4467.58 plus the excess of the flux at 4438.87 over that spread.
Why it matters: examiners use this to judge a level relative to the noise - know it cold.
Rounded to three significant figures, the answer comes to 55.7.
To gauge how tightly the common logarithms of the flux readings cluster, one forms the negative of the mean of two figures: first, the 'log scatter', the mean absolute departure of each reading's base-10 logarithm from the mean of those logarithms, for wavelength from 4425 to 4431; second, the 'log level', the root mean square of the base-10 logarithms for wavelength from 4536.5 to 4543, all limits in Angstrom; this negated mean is -0.742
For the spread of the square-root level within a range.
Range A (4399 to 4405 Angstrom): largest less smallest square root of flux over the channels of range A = 0.78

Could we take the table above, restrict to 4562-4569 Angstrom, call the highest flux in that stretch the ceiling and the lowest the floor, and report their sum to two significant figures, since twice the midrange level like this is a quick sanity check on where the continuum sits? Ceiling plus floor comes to 57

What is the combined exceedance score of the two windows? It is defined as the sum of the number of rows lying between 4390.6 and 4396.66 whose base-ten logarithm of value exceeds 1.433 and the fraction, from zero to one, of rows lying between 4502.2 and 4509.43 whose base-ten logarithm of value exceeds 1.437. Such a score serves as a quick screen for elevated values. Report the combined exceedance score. 2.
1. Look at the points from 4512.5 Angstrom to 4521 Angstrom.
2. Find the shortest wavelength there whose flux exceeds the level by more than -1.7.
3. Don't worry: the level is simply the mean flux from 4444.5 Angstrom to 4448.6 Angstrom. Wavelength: 4513.07 Angstrom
